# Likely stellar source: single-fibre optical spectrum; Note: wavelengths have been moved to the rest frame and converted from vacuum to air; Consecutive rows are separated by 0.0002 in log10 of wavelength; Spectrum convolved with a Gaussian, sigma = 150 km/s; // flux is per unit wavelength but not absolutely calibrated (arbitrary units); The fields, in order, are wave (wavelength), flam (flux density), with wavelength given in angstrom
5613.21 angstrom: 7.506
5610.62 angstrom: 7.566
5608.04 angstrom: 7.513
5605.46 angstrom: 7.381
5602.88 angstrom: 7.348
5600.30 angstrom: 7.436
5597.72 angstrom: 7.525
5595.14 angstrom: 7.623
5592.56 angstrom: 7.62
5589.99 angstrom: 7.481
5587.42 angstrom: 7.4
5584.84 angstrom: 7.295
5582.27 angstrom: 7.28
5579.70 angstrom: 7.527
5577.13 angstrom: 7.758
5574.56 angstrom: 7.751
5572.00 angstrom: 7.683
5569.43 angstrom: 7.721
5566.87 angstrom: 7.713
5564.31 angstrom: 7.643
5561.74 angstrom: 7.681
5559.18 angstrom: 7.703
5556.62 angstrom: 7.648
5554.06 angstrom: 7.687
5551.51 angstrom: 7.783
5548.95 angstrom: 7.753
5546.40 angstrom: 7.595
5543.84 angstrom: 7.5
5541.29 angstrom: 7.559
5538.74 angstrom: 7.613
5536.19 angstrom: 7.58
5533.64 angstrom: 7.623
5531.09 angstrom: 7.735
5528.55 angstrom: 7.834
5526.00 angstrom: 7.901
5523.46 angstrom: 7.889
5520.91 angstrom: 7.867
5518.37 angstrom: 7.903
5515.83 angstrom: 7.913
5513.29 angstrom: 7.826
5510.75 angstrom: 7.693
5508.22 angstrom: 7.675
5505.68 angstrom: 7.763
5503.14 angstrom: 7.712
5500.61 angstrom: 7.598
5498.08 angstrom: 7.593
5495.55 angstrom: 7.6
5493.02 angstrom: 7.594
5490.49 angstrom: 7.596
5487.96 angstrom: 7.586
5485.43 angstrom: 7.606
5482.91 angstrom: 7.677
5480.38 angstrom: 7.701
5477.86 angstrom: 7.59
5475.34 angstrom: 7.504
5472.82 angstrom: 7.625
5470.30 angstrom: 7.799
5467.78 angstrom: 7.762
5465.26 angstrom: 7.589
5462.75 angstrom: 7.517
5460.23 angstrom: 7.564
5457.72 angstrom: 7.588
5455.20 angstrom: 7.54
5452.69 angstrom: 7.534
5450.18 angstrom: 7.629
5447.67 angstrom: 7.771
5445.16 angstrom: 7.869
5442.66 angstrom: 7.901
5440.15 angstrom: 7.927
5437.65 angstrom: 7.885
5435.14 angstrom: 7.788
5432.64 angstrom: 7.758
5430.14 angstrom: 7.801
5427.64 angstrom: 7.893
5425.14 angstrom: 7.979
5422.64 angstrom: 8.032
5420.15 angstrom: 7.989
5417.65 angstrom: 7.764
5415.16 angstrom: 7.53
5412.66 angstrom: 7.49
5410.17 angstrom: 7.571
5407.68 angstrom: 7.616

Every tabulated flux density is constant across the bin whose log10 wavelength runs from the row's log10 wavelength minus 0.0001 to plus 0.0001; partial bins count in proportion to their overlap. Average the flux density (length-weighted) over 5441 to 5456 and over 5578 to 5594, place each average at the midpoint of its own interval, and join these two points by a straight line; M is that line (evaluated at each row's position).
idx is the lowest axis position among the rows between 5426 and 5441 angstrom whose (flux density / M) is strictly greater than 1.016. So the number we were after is 5427.64 angstrom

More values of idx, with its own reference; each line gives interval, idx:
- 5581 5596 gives 5592.56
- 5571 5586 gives 5572.00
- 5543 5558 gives 5548.95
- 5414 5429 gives 5420.15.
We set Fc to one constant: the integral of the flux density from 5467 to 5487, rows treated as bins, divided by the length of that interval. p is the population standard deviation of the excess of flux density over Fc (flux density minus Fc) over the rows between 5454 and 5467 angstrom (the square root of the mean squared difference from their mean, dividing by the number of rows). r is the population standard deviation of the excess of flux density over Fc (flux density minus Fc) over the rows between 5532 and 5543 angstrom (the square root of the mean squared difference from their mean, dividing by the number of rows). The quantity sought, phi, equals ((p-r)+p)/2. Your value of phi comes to 0.02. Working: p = 0.03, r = 0.03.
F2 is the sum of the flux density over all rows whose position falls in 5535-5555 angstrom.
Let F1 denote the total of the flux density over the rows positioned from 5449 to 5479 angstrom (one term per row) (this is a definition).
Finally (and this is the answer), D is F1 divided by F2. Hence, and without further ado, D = 1.5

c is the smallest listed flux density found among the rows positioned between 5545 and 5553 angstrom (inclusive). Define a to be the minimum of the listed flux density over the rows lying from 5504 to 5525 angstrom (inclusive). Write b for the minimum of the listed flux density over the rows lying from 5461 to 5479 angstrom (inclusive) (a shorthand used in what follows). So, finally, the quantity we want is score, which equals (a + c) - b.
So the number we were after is 7.8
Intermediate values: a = 7.675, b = 7.504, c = 7.595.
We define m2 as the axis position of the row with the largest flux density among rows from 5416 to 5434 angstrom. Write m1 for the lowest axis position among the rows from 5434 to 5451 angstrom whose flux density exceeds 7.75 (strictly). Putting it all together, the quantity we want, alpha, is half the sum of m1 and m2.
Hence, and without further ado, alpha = 5428.9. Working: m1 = 5435.14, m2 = 5422.64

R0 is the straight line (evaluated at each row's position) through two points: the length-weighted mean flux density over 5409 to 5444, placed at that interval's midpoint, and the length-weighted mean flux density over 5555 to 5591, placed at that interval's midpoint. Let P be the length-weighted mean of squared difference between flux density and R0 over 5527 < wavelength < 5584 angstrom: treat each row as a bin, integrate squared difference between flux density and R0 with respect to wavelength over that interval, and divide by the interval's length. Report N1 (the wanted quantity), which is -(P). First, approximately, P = 0.0150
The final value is -0.015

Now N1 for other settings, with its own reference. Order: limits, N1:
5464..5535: -0.019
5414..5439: -0.021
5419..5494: -0.020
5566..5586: -0.033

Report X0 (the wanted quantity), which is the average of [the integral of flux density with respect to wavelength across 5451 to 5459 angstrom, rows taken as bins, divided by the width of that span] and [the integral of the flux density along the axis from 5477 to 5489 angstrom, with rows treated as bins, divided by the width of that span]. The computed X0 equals 7.60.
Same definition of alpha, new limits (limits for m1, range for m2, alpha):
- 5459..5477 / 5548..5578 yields 5509.6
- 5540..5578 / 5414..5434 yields 5485.8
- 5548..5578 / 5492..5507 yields 5527.3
